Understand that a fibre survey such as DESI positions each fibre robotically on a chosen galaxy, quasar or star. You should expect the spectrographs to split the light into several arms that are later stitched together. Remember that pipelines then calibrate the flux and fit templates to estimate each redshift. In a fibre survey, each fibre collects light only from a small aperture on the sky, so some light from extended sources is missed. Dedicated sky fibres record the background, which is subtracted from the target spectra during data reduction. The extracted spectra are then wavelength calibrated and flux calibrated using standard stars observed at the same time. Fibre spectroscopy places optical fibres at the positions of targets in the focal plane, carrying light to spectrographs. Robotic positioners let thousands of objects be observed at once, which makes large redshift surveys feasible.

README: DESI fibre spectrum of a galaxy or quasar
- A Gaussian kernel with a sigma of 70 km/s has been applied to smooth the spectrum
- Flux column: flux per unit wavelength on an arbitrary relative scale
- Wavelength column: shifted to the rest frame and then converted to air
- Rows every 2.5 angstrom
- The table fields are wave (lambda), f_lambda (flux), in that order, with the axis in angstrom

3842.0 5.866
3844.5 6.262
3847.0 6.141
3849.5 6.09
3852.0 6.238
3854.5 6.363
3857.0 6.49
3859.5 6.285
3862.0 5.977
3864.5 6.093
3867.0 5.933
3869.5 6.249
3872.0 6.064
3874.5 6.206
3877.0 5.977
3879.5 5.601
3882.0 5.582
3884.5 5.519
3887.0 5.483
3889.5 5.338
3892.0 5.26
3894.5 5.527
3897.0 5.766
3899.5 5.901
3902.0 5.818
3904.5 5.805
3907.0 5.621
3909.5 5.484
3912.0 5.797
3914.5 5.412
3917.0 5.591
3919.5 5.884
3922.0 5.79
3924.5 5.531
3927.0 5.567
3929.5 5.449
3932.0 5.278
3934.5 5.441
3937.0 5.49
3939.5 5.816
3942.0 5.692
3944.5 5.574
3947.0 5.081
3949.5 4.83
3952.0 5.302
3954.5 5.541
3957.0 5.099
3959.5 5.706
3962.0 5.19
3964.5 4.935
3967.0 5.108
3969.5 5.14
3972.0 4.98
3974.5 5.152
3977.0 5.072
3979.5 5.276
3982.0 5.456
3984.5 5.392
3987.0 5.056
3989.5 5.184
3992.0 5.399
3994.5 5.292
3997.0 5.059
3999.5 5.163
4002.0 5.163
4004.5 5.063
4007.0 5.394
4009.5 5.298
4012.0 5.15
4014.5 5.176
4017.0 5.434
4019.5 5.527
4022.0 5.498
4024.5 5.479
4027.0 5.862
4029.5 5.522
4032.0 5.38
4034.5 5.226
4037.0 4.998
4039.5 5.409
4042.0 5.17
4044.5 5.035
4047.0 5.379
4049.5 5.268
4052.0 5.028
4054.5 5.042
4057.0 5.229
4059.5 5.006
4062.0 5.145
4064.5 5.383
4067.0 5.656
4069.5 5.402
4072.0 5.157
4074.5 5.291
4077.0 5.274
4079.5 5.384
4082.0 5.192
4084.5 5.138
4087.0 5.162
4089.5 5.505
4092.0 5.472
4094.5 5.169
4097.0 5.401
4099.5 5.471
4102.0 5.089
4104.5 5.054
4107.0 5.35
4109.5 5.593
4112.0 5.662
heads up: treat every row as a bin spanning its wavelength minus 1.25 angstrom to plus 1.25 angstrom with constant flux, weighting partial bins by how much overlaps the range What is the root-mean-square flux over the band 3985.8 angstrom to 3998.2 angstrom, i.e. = 5.2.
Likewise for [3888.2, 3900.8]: 5.6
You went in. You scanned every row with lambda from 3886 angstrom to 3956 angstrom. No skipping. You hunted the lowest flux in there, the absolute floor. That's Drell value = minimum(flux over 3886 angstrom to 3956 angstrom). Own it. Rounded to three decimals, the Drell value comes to 4.830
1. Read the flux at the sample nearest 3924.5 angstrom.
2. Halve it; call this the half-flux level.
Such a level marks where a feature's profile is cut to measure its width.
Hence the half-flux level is 2.77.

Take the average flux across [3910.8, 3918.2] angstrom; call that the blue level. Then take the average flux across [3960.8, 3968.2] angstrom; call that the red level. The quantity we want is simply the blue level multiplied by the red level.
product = 28.4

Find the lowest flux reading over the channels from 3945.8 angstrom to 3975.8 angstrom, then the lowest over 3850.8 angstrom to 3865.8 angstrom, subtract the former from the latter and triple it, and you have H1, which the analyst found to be 3.4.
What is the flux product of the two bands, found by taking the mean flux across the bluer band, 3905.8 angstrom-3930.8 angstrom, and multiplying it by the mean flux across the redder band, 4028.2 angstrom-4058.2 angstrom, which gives 29.3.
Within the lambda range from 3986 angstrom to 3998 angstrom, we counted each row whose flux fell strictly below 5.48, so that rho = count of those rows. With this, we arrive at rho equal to 5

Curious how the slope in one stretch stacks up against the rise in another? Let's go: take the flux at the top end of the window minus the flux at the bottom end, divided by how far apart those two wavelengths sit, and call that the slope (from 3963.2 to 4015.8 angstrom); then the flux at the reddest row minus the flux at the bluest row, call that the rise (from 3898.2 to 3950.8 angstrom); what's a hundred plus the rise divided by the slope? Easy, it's -122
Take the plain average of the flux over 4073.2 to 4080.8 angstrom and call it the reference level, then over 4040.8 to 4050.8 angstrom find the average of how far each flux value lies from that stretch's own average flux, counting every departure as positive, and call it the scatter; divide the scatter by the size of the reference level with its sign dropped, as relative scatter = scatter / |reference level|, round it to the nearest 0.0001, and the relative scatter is 0.0208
